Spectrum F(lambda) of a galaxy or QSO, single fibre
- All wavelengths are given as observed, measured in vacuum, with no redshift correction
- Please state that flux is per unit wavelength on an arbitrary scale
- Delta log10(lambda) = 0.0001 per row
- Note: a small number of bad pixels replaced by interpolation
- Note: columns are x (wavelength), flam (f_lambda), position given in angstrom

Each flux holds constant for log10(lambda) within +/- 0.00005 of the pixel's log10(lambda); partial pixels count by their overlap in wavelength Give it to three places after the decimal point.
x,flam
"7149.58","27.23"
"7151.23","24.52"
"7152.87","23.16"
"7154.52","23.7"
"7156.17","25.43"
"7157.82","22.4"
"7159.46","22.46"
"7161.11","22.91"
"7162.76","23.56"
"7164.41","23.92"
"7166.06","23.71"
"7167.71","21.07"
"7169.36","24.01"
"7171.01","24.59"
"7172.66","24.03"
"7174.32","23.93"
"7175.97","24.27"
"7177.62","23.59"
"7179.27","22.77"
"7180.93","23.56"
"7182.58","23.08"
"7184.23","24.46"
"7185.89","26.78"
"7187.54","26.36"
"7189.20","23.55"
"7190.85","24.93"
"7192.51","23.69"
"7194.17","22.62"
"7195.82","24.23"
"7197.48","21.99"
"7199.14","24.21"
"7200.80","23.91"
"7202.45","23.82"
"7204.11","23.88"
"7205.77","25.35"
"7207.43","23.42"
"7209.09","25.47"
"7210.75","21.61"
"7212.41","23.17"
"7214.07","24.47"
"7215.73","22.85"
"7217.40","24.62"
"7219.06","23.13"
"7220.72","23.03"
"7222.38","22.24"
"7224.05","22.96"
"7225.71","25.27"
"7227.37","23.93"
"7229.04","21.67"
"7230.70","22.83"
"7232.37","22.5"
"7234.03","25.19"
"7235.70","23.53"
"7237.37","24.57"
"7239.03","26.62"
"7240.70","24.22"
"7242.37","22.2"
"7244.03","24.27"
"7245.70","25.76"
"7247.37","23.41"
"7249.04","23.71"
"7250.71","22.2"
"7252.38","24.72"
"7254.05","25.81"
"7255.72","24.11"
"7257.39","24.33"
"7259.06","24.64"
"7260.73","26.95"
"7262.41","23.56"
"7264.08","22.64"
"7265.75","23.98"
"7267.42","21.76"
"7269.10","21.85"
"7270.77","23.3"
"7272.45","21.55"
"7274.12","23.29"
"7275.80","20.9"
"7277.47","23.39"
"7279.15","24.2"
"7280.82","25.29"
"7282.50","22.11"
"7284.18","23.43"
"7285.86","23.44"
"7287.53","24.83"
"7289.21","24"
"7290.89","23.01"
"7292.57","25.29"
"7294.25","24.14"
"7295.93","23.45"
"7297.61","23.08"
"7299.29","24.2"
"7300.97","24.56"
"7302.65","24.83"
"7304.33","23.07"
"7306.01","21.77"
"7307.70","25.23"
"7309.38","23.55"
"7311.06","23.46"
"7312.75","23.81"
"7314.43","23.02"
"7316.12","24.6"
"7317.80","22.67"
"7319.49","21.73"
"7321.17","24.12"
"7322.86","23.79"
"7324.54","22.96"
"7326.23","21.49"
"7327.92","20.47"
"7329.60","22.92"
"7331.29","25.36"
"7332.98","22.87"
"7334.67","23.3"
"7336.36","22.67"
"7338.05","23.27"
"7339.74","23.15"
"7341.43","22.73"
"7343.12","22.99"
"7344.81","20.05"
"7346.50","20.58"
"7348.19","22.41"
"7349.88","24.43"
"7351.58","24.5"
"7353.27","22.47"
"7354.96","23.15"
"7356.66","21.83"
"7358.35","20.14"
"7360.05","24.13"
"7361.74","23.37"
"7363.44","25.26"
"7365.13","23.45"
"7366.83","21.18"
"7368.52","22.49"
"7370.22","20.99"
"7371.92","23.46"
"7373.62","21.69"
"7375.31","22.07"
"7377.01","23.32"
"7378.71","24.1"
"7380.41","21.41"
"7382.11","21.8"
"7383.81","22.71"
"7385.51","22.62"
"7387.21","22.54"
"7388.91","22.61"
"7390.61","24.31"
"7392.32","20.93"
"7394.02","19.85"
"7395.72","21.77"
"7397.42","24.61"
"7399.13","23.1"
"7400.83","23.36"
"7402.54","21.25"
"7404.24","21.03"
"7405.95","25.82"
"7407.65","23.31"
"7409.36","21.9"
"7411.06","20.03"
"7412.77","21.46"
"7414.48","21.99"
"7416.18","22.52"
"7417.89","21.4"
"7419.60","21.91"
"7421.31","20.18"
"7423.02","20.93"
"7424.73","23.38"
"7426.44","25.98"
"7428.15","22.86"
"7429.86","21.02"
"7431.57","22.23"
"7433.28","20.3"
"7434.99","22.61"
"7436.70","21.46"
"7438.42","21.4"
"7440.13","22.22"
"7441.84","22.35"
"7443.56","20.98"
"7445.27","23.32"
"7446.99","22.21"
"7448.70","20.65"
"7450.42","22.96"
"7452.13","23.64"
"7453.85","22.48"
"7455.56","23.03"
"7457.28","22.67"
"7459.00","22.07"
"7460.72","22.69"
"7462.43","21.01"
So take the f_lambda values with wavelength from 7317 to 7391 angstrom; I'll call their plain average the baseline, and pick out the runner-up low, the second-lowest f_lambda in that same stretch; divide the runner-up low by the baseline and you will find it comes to 0.887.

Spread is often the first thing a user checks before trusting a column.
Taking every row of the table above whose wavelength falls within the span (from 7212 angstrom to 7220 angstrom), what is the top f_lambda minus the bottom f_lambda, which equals 1.8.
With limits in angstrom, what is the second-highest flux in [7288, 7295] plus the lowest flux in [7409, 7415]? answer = 44.2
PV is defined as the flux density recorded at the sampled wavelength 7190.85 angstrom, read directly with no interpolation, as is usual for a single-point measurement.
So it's 24.93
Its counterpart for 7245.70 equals 25.76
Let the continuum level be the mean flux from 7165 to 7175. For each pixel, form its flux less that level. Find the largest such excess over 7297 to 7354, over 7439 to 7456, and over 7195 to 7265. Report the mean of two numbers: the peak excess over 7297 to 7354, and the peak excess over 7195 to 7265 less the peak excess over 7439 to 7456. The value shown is 2.6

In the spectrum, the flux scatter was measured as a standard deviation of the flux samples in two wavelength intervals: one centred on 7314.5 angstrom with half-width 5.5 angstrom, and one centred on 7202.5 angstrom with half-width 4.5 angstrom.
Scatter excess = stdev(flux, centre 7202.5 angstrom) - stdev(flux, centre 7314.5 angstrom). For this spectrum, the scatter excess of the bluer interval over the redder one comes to -0.27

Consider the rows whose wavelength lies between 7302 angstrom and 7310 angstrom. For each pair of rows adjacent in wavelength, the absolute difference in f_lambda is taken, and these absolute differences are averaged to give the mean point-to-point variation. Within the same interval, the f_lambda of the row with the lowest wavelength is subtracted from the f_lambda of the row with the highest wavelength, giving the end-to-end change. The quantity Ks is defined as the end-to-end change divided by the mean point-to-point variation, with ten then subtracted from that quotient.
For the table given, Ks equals -10.6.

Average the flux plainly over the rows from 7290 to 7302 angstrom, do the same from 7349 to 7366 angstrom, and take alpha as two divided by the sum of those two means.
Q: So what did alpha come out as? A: 0.0423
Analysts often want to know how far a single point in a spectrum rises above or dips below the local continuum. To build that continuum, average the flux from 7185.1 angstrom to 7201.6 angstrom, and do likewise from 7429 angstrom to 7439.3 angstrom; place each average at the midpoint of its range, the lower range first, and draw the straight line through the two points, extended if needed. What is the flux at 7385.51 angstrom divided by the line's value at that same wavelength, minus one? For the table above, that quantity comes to 0.03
